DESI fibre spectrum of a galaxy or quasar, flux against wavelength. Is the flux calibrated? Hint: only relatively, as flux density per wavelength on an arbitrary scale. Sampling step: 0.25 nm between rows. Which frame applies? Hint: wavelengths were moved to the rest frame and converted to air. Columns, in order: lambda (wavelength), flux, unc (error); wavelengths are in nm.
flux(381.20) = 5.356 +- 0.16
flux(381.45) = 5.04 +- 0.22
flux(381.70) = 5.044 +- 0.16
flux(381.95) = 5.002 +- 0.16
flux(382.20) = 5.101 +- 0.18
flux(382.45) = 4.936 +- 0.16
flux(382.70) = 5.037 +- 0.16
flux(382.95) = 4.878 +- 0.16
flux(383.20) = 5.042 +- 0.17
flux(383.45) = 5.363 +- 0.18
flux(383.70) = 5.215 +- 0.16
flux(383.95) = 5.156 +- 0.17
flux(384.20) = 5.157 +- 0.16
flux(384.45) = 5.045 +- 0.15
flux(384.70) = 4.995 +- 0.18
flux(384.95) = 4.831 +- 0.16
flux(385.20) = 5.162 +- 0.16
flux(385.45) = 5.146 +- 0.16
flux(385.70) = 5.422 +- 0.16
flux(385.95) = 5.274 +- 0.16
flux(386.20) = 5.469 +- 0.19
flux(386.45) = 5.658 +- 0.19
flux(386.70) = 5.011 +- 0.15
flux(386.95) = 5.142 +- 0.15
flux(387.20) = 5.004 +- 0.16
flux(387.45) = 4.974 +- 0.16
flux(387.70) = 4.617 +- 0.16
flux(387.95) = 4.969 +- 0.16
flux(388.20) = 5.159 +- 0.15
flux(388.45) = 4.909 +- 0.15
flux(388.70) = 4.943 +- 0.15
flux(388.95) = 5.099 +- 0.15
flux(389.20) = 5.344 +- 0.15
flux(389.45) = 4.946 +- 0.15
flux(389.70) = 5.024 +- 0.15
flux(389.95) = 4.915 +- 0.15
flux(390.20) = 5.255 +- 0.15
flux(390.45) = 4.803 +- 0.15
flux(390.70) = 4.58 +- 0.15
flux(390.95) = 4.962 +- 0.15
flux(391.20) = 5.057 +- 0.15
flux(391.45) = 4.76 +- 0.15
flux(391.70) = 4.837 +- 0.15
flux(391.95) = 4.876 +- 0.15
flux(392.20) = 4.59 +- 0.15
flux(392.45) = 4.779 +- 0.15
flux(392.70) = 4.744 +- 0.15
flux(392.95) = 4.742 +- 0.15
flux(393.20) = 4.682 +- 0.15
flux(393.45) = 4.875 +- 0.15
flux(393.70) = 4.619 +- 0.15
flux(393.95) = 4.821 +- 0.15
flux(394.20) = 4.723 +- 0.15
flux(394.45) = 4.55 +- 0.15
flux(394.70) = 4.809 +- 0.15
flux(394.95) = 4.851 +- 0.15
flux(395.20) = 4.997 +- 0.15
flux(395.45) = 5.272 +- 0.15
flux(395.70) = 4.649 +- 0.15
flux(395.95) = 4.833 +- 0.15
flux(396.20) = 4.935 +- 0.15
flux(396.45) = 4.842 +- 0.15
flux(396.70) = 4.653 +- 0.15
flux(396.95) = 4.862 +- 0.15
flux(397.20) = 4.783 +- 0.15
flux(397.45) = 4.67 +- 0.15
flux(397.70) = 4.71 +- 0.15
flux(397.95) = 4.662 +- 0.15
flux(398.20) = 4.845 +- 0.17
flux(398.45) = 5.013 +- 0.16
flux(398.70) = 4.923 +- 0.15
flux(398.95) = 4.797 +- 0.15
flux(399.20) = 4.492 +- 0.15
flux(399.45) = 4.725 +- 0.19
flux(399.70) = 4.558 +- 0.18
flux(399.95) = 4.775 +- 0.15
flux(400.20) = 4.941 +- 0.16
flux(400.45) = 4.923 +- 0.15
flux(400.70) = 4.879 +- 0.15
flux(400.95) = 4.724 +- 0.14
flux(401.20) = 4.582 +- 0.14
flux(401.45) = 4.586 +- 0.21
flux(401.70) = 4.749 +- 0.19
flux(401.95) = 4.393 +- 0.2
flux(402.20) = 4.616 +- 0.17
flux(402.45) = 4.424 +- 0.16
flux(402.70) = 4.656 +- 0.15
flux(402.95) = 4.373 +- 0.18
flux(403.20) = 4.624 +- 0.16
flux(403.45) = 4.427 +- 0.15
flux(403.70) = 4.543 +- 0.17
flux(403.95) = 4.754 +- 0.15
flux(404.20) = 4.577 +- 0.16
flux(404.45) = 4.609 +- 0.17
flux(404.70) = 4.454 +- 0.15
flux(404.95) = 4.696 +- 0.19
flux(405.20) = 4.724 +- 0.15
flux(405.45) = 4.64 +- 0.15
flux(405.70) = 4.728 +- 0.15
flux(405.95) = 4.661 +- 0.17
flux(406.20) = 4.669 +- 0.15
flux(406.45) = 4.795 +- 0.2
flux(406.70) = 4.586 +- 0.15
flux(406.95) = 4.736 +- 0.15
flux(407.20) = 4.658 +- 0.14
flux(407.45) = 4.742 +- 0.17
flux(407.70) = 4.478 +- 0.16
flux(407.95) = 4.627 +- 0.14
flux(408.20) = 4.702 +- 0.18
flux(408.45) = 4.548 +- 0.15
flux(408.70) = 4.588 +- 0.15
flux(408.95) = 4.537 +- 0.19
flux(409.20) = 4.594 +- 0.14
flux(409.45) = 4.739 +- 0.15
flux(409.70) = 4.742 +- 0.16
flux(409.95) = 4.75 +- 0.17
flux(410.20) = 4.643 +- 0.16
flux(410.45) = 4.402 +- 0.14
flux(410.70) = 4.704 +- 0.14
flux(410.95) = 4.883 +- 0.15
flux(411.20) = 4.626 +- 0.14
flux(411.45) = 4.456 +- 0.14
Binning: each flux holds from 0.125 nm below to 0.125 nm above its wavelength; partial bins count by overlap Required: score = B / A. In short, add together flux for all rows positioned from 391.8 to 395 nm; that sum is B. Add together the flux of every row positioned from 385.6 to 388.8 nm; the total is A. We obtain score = 0.93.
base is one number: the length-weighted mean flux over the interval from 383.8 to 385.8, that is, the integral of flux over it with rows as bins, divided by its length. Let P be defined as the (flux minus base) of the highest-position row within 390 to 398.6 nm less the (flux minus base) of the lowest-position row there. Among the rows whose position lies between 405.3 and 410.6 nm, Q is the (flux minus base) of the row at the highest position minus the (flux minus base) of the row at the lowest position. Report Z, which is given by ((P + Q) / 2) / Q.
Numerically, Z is 1.0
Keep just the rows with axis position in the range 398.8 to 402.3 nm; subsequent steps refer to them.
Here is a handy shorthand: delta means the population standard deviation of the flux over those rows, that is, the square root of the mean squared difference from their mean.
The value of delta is 0.16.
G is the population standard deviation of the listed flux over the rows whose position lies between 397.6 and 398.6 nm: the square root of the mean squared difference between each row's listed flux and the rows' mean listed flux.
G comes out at 0.136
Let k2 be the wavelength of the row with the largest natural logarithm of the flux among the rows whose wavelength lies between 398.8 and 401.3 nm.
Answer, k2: 400.20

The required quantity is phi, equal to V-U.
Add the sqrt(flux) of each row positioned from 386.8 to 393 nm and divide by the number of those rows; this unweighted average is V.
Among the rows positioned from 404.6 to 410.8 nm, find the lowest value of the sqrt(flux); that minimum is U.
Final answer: 0.12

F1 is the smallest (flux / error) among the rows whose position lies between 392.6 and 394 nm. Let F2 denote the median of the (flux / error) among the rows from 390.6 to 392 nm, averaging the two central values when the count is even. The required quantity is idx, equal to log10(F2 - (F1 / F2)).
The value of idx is 1.50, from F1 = 31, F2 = 32.4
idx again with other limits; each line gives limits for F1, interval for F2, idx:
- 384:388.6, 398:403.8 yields 1.46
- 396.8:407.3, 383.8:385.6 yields 1.50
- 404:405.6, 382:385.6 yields 1.48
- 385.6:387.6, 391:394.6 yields 1.49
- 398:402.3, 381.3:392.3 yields 1.50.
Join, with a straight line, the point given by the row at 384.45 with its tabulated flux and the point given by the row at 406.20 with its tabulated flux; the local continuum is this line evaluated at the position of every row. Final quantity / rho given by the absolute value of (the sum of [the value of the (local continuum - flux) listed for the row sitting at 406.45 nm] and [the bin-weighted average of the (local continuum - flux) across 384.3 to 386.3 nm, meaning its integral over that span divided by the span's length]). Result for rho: 0.26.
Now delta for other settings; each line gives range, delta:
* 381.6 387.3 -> 0.19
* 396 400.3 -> 0.14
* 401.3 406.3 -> 0.12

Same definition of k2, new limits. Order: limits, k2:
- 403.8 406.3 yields 403.95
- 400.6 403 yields 400.70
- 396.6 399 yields 398.45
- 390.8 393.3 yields 391.20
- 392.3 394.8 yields 393.45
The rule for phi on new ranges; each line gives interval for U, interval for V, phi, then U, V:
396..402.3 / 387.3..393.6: 0.12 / 2.10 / 2.21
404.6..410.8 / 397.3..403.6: 0.07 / 2.10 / 2.16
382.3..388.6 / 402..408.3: 0.00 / 2.15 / 2.15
